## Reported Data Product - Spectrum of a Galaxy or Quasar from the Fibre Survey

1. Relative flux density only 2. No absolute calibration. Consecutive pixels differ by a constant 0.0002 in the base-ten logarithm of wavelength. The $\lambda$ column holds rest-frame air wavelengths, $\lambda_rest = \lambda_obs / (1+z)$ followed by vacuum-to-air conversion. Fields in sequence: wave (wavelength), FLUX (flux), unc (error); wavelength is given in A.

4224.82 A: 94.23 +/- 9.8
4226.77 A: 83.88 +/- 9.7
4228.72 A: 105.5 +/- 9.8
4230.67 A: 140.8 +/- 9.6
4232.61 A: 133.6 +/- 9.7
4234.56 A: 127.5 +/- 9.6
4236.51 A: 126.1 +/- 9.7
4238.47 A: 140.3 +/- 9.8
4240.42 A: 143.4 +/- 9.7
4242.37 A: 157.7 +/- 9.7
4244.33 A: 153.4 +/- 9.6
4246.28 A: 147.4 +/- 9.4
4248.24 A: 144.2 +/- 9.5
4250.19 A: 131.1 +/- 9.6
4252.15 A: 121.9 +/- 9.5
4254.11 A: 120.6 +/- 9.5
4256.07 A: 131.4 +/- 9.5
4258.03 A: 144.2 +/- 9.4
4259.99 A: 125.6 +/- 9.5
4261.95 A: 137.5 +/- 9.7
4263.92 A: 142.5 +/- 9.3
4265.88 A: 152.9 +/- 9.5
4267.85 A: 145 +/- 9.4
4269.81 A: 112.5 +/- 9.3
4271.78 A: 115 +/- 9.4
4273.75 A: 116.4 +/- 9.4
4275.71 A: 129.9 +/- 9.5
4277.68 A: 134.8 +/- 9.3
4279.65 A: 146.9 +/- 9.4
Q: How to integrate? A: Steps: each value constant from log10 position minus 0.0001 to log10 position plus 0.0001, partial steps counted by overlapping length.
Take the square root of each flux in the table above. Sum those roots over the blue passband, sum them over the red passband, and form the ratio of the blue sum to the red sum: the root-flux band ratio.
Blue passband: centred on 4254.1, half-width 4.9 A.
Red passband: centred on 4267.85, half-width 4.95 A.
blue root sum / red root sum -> 0.99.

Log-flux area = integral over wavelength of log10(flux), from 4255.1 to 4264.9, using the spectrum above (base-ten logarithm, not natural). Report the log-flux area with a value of 20.9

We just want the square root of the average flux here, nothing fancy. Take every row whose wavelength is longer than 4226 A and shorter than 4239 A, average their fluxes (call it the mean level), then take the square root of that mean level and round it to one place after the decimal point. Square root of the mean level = 11.1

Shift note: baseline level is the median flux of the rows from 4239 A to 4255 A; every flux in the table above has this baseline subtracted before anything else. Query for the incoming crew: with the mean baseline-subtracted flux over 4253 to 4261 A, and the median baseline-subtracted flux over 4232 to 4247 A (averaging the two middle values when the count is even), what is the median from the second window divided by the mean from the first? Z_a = 0.1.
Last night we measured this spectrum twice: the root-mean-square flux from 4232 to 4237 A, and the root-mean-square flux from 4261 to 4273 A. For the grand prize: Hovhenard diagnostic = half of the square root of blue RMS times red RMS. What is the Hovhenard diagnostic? 66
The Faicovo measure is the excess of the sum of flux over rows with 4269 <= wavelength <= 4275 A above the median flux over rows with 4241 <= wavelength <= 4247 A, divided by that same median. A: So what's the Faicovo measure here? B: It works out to 1.2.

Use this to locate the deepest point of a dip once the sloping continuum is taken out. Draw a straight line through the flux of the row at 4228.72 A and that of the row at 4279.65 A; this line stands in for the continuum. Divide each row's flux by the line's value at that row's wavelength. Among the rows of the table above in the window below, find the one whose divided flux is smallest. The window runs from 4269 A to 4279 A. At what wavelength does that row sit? 4269.81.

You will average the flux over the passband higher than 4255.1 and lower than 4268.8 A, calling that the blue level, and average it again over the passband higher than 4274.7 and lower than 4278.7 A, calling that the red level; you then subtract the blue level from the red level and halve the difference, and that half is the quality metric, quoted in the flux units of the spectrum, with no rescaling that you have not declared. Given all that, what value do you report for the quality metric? -4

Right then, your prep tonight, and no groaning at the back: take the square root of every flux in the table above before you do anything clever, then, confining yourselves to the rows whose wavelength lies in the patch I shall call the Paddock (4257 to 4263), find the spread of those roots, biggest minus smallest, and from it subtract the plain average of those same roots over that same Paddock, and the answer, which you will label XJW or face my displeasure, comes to -10.8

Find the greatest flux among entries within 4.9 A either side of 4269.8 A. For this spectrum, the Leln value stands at 152.9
